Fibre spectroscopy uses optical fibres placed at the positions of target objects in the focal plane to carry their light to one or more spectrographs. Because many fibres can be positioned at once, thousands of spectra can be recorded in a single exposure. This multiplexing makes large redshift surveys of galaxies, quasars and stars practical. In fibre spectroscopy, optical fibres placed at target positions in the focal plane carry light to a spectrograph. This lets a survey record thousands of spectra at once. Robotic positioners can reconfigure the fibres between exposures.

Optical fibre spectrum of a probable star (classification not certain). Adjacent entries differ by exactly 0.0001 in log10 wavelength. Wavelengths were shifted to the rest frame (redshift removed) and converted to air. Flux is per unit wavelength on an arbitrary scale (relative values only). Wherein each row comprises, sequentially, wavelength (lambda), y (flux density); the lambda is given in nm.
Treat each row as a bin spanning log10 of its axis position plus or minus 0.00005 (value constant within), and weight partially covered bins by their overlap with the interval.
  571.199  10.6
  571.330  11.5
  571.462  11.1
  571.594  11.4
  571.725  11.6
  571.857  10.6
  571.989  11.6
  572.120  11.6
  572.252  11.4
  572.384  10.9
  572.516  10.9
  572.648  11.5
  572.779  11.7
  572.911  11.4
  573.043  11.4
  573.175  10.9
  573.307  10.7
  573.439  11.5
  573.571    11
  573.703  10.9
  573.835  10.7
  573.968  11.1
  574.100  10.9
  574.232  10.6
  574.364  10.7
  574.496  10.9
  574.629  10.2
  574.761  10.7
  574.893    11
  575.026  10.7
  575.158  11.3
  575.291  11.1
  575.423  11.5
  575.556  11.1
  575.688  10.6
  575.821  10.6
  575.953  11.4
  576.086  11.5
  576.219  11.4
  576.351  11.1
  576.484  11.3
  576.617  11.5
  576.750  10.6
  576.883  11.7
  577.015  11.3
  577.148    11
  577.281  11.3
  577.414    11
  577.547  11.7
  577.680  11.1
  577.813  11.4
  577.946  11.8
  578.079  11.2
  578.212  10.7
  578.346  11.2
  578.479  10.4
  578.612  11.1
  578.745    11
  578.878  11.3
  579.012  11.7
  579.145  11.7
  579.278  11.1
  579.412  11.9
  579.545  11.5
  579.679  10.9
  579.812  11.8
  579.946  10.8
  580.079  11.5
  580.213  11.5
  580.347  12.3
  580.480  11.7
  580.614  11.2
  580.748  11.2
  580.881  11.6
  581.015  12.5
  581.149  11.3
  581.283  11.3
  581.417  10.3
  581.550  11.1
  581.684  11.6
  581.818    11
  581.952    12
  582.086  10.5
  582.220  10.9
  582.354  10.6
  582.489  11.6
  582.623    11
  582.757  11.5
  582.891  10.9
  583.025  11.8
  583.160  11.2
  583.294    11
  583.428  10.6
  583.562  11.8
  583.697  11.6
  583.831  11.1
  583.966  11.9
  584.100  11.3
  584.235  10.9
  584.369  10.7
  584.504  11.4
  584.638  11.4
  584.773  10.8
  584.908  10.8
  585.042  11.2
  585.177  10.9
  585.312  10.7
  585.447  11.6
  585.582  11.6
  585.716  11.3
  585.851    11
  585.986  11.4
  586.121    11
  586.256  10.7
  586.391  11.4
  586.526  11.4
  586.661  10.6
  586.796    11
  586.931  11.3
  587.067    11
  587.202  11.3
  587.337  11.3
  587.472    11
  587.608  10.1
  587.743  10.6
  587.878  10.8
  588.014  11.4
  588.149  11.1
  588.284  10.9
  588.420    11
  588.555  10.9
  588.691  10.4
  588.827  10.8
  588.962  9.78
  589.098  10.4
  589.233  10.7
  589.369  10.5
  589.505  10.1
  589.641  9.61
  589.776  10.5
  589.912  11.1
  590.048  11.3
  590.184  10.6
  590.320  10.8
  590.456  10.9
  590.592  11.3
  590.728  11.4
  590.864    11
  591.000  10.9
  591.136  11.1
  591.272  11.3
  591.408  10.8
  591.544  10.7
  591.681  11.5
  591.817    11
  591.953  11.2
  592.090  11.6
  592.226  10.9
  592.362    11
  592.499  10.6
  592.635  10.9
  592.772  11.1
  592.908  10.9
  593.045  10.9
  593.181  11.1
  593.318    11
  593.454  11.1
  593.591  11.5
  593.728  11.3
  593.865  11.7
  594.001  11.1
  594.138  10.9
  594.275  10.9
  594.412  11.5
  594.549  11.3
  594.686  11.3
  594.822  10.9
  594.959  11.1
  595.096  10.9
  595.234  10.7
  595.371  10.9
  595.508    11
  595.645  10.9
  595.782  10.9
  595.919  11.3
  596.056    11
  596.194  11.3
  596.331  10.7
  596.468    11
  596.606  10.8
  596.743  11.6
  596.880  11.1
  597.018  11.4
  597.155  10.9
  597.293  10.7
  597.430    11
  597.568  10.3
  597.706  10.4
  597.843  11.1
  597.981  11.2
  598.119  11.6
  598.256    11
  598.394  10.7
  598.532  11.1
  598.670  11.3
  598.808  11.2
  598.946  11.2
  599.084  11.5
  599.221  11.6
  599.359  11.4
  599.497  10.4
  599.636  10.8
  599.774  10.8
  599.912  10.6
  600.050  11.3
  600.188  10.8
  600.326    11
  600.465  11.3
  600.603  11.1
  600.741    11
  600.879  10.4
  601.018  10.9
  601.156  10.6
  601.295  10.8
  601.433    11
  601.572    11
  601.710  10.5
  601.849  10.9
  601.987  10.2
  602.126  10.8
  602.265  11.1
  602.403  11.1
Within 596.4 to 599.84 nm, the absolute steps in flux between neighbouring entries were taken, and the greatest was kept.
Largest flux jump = 1.00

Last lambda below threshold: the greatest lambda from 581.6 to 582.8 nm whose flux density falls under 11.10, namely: 582.623 nm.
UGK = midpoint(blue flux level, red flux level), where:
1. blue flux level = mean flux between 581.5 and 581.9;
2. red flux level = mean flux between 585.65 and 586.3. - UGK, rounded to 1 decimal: 11.2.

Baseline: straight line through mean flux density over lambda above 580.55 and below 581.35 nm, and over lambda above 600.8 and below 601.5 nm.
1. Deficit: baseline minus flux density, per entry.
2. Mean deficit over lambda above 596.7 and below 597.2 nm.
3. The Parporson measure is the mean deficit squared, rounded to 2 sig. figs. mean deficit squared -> 0.12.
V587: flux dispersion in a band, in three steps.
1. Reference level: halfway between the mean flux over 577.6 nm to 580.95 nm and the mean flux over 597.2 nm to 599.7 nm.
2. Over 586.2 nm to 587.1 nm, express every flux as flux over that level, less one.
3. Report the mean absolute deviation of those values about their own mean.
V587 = 0.0237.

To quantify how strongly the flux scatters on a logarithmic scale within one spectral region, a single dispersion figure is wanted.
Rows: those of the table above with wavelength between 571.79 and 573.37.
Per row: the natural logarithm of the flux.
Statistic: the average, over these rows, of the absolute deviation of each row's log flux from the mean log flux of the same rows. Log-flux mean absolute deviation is 0.0311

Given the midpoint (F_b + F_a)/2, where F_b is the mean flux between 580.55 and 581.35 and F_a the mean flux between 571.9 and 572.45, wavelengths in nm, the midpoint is 11.4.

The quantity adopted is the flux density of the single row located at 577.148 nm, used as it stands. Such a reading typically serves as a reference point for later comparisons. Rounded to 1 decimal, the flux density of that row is 11.0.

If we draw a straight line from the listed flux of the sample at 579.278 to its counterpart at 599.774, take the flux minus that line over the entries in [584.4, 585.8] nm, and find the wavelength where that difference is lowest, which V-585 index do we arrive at 585.312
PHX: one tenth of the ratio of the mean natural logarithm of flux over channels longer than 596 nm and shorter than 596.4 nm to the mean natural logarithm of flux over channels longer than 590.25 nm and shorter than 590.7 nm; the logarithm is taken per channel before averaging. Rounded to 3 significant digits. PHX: 0.100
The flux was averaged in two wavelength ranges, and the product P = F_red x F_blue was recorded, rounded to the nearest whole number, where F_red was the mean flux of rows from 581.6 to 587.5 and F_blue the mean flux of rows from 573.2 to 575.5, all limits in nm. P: 122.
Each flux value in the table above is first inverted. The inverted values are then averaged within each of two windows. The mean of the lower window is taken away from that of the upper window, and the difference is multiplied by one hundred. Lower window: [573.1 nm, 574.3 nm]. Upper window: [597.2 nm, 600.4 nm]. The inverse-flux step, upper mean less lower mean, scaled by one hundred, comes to -0.06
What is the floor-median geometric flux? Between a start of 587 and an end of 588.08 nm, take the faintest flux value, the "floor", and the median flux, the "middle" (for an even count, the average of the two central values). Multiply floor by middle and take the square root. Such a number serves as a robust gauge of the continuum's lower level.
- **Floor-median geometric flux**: 10.5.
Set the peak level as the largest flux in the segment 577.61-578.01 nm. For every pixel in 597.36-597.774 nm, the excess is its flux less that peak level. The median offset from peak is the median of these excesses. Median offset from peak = -1.4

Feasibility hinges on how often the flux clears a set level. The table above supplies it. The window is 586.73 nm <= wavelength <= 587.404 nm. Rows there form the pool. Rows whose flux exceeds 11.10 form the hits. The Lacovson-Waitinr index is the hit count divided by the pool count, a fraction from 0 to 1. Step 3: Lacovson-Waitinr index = 0.6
